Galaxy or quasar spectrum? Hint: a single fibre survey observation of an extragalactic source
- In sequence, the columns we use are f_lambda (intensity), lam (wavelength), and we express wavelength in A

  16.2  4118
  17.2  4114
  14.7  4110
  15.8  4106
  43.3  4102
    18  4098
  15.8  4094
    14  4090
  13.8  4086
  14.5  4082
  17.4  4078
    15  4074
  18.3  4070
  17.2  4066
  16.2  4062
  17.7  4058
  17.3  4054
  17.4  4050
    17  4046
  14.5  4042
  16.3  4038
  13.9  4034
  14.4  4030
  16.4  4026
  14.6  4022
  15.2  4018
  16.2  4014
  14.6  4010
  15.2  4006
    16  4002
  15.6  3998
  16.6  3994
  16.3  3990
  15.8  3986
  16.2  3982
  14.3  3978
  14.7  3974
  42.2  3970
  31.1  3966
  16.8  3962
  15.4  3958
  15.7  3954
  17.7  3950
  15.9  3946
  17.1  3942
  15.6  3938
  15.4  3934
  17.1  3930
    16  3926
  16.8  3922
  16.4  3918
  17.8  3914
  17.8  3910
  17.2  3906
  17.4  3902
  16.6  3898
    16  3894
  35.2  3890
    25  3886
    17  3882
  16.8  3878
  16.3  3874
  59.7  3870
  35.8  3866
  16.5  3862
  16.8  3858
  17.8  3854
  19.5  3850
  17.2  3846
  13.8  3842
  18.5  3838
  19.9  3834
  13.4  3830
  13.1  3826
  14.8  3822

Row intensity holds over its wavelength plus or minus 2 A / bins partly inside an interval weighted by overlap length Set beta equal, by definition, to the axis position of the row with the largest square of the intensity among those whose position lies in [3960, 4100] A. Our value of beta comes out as 3970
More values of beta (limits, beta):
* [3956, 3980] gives 3970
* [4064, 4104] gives 4102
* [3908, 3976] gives 3970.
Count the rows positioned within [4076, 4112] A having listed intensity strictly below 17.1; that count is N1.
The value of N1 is 6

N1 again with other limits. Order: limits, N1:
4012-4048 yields 9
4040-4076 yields 4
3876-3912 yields 4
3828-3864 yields 4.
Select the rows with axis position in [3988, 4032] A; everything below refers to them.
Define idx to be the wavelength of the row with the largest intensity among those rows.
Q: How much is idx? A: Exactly 3994 A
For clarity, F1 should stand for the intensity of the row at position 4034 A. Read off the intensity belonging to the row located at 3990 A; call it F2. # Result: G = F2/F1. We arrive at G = 1.17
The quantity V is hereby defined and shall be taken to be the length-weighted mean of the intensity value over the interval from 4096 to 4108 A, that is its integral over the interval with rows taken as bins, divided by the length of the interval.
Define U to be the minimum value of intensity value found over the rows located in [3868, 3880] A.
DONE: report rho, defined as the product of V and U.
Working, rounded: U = 16.3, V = 26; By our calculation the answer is 419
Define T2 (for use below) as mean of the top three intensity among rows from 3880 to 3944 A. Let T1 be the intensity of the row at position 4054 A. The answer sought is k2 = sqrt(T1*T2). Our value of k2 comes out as 21.2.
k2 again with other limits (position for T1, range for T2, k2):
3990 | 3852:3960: 26.6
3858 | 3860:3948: 27.1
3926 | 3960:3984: 21.9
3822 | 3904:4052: 21.2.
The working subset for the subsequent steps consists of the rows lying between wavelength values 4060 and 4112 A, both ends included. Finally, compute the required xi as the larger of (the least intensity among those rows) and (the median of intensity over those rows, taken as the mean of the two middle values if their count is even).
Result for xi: 15.8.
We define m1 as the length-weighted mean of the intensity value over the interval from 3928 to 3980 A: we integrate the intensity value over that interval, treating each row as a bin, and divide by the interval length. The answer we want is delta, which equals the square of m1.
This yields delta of 367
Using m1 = 19.2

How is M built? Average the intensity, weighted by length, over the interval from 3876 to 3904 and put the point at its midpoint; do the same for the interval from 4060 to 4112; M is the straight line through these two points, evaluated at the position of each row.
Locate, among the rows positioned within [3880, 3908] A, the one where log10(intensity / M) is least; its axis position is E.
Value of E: 3894 A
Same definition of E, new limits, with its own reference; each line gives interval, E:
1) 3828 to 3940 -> 3830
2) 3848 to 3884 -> 3874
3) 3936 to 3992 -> 3978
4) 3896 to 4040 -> 3978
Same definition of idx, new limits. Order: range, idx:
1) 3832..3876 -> 3870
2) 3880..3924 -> 3890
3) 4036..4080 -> 4070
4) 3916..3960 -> 3950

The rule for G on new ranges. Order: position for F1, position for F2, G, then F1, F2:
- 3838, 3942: 0.92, 18.5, 17.1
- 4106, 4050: 1.10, 15.8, 17.4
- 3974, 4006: 1.03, 14.7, 15.2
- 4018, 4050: 1.14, 15.2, 17.4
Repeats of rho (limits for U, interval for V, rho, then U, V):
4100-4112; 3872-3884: 245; 14.7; 17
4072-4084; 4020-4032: 219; 14.5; 15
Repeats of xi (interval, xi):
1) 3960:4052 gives 16.0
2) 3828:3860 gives 17.5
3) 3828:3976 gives 17.0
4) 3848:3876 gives 17.8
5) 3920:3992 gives 16.1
